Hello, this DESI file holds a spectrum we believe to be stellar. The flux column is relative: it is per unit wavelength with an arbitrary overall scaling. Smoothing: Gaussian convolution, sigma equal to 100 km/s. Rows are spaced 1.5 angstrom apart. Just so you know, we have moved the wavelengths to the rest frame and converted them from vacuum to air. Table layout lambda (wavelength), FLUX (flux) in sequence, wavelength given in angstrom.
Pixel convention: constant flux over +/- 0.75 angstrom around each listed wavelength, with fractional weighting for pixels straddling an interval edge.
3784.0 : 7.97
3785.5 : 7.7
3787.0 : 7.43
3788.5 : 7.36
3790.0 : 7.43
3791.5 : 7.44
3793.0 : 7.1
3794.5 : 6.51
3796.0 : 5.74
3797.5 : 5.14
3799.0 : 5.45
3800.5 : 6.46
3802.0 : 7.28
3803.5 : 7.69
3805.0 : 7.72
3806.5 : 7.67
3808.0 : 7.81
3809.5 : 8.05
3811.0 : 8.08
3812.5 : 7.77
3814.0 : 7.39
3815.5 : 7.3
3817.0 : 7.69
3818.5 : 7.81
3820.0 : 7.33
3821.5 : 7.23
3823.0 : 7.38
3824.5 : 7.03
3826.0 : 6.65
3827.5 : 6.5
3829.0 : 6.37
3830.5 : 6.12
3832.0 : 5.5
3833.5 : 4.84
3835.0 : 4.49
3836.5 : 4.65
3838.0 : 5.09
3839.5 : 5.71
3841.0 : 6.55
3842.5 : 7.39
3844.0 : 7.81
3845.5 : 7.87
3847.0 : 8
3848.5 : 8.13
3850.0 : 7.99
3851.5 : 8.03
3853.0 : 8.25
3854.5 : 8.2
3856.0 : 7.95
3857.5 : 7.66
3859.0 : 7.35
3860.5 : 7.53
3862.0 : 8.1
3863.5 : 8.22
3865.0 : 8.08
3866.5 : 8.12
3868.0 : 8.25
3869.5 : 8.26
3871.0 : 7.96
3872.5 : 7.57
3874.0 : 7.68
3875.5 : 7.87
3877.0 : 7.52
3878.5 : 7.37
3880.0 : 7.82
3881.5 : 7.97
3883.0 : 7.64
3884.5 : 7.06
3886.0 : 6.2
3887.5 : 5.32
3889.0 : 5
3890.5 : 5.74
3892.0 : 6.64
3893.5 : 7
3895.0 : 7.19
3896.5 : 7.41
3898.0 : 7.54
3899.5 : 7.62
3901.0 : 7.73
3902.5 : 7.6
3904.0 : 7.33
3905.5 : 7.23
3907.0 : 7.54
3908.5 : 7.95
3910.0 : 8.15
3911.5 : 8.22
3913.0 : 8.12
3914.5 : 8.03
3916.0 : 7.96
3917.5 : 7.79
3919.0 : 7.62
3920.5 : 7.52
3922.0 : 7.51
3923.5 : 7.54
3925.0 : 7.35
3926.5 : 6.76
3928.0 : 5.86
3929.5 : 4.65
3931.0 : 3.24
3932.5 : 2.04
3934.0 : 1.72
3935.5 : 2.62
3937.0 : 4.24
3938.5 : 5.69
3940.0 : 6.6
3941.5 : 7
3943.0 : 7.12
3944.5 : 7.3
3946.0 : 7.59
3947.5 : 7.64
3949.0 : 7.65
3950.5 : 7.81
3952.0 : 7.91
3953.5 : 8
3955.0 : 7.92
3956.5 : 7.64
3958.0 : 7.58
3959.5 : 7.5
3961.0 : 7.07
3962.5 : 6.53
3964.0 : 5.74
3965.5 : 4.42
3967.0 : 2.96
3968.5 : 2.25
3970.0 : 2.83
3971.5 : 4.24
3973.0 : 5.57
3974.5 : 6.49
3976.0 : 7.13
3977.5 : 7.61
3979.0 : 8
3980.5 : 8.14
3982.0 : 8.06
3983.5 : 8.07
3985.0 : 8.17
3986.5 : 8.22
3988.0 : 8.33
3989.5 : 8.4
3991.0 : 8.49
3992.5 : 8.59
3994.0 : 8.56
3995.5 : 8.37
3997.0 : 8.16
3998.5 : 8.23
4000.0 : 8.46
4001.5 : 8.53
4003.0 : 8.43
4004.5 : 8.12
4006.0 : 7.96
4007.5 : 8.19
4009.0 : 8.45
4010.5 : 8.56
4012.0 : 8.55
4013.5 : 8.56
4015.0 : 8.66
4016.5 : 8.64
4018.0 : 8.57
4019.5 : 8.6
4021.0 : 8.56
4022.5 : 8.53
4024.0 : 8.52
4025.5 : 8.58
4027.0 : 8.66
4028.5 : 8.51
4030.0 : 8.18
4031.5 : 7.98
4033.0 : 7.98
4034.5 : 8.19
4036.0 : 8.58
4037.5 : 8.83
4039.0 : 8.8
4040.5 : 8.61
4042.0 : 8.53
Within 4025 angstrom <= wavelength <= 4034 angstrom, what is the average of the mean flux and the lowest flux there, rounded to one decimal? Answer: 8.1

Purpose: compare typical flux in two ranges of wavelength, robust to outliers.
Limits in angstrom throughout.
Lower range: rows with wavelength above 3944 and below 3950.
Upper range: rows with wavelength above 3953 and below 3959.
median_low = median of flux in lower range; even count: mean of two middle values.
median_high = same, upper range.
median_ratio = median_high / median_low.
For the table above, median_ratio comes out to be 1.02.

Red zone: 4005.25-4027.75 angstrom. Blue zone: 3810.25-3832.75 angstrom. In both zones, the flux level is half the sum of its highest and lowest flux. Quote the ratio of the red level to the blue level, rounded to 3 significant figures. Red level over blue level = 1.22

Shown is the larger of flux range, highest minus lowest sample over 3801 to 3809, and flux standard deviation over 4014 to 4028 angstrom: 0.53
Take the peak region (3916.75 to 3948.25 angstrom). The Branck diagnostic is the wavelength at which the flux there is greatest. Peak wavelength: 3917.5 angstrom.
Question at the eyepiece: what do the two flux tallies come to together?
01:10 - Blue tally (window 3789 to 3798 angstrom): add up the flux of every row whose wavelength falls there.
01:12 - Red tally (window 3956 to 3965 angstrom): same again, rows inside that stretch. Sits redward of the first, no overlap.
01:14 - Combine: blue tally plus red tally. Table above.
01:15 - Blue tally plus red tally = 81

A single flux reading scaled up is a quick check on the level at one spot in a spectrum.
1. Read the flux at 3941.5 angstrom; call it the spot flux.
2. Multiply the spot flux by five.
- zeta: 35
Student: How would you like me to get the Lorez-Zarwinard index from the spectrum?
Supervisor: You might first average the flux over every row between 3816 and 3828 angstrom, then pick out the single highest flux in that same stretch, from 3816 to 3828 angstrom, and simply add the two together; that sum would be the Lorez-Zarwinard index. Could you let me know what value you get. 15.0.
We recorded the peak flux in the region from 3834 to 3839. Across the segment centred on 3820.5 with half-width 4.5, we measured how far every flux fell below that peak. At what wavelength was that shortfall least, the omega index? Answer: 3818.5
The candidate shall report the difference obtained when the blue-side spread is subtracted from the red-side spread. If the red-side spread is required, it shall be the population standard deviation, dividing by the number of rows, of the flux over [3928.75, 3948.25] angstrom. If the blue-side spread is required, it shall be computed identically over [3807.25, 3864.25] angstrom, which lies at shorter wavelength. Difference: 1.1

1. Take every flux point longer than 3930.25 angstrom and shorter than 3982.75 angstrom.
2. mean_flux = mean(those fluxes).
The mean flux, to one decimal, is 6.1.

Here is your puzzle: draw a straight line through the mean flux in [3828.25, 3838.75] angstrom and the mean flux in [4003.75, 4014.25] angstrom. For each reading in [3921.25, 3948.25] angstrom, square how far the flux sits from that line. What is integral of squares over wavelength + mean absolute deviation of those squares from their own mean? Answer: 165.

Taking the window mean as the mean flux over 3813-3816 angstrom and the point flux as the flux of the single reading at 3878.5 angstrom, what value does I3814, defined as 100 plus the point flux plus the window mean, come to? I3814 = 115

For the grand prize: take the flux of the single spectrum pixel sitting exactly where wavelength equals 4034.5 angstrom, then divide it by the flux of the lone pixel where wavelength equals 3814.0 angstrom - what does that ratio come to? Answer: 1.11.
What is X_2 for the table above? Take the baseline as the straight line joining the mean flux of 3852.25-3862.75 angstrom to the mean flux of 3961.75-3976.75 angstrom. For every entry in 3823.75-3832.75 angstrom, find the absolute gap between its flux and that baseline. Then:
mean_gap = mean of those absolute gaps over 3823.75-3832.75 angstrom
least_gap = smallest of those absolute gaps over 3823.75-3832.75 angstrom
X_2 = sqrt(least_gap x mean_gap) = 2.0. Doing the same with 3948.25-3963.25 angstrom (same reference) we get 1.9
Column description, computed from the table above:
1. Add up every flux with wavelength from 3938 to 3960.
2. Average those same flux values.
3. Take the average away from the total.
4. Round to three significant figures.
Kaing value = 104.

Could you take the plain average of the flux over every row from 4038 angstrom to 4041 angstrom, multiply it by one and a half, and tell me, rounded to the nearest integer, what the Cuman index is 13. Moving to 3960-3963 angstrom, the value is 10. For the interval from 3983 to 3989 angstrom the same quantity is 12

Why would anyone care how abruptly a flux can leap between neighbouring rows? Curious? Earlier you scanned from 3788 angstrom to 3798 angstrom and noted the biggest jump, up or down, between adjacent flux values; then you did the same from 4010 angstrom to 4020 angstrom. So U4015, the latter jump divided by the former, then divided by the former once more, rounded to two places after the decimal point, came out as 0.17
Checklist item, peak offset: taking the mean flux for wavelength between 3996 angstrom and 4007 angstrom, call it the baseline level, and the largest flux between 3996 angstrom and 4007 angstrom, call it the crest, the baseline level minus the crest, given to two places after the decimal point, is -0.26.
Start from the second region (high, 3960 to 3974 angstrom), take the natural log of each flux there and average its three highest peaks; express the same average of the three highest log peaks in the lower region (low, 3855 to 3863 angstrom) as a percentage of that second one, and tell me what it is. 111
